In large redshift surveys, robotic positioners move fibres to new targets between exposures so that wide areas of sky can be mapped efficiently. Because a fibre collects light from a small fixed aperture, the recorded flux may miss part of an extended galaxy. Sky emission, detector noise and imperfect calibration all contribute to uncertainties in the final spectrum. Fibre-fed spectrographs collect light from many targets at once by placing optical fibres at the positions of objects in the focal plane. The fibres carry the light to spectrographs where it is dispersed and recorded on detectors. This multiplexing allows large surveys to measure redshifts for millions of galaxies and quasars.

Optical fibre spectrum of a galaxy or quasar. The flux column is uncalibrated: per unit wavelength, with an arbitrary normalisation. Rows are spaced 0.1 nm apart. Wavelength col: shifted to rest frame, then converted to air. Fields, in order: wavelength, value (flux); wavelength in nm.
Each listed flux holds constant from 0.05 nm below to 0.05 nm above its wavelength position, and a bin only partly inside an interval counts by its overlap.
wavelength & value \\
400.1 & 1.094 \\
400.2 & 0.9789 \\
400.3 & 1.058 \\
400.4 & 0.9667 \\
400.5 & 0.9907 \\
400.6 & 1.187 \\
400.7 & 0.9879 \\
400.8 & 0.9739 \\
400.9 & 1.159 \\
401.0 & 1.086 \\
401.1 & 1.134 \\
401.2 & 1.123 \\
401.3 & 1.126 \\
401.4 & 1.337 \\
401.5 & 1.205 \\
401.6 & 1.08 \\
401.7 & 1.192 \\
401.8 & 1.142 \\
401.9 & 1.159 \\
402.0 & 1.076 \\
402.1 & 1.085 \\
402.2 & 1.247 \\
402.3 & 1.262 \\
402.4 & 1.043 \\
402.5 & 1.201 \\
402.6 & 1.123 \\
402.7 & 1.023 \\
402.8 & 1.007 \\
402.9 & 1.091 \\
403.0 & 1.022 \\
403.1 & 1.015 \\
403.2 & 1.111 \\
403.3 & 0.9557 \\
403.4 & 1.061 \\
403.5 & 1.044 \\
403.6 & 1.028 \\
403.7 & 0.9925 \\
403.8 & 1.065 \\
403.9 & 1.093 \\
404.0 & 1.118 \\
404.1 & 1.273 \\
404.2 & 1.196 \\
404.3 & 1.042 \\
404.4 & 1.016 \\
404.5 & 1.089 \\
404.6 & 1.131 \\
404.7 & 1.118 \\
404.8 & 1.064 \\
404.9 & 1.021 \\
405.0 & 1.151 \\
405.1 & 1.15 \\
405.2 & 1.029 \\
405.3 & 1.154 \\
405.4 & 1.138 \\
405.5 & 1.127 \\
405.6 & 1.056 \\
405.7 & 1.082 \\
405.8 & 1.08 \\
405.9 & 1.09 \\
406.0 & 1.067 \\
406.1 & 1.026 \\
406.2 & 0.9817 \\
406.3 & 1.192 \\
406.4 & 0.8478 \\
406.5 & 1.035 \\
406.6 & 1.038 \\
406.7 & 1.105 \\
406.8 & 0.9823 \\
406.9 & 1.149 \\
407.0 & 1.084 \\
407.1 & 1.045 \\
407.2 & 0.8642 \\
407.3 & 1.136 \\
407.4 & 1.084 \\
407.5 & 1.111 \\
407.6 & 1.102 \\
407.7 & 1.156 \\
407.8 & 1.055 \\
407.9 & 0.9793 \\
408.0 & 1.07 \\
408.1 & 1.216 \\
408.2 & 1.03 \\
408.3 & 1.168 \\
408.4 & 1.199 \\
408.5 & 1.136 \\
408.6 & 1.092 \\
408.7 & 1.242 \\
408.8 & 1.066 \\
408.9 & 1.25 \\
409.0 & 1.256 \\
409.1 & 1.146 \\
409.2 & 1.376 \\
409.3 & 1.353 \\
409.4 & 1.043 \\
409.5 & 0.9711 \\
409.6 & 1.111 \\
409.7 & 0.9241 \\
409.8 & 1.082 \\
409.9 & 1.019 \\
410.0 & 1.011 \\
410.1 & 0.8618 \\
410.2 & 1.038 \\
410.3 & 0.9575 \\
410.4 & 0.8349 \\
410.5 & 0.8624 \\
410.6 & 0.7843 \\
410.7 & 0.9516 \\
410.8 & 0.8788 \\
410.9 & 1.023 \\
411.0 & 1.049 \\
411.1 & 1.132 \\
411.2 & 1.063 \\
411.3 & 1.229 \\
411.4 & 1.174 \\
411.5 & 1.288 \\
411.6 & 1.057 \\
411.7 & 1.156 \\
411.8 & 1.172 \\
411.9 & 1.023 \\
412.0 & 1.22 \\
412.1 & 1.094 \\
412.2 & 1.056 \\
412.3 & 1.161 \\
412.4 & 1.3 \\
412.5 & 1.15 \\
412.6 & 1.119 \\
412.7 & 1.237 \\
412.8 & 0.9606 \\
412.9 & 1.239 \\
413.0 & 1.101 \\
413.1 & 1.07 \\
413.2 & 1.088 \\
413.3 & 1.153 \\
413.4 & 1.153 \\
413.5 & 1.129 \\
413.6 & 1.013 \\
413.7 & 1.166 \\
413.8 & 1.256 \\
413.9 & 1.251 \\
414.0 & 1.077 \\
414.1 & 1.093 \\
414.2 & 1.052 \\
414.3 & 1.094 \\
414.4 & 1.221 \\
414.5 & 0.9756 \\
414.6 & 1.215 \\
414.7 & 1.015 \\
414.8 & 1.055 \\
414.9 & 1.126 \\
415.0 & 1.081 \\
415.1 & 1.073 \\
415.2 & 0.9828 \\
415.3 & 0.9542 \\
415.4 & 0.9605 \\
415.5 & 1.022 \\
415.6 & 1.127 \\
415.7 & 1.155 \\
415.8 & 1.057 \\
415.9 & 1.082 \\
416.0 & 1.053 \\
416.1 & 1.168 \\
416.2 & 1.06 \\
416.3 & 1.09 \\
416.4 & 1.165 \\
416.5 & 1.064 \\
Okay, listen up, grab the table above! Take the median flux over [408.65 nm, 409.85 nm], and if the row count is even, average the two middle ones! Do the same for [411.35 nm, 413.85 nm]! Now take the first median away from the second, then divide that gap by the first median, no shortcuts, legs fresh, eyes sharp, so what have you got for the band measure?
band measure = 0.02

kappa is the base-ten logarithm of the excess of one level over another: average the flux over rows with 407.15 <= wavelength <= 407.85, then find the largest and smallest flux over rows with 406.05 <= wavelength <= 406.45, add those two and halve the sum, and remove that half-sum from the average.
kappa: -1.28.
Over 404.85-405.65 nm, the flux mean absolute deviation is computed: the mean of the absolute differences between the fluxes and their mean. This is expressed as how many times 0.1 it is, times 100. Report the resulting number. 51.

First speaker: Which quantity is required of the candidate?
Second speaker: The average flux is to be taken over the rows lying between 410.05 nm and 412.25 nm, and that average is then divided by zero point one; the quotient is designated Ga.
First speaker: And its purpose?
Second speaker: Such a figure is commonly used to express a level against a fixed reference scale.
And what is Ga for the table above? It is 10.4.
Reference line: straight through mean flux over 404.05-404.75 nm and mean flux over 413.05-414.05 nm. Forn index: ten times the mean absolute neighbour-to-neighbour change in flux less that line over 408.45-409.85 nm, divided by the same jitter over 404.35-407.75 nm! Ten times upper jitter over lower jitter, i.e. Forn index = 17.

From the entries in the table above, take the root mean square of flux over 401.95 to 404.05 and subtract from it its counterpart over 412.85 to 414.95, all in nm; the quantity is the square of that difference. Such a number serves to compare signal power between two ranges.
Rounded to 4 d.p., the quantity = 0.0018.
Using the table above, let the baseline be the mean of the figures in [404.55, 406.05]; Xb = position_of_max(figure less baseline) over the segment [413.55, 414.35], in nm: 413.8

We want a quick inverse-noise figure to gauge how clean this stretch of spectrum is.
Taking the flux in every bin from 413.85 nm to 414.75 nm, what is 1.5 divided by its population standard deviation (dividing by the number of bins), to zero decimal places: 16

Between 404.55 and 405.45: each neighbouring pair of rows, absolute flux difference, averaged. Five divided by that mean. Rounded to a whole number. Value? 80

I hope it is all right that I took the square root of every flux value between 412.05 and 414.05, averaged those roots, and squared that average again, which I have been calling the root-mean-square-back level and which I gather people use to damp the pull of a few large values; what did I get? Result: 1.14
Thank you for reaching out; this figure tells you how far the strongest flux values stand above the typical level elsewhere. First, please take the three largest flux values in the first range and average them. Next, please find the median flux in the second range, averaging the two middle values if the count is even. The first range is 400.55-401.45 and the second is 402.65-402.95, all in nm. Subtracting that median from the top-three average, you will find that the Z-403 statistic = 0.20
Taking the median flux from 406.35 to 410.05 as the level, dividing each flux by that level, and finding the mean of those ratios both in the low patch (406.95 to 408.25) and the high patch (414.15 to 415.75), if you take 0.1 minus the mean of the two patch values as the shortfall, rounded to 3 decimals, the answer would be -0.888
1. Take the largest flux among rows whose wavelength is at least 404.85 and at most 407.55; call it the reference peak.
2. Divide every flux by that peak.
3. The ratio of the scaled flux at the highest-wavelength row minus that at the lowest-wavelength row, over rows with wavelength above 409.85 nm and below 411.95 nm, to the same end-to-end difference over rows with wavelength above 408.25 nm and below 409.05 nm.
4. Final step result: 0.0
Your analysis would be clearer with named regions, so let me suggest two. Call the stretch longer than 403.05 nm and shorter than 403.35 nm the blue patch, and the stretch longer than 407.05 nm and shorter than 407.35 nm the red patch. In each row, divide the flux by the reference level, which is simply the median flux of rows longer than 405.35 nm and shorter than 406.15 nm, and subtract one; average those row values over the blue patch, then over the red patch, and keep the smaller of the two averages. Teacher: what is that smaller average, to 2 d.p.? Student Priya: -0.06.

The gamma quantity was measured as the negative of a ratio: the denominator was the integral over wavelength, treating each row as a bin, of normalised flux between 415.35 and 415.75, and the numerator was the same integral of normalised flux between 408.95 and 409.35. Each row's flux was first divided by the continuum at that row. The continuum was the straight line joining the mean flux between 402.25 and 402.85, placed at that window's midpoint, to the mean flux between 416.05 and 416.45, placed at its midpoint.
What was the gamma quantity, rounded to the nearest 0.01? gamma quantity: -1.21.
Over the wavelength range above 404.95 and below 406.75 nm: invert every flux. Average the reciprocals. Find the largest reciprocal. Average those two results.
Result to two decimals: 1.06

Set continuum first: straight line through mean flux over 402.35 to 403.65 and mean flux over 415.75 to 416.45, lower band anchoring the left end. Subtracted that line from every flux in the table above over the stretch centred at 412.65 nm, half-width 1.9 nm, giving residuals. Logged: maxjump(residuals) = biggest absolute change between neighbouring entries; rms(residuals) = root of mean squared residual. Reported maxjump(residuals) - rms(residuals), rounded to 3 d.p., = 0.177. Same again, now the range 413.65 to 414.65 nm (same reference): 0.142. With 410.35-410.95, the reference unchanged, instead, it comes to -0.039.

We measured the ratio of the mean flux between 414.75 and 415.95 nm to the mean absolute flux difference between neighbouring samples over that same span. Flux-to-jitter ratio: 20.5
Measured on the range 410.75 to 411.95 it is 10.5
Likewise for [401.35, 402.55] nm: 11.9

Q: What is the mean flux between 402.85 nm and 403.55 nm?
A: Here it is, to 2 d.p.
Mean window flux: 1.04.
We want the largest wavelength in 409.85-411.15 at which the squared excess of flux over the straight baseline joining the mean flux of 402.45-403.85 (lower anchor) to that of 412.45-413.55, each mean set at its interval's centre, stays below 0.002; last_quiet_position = 411.1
